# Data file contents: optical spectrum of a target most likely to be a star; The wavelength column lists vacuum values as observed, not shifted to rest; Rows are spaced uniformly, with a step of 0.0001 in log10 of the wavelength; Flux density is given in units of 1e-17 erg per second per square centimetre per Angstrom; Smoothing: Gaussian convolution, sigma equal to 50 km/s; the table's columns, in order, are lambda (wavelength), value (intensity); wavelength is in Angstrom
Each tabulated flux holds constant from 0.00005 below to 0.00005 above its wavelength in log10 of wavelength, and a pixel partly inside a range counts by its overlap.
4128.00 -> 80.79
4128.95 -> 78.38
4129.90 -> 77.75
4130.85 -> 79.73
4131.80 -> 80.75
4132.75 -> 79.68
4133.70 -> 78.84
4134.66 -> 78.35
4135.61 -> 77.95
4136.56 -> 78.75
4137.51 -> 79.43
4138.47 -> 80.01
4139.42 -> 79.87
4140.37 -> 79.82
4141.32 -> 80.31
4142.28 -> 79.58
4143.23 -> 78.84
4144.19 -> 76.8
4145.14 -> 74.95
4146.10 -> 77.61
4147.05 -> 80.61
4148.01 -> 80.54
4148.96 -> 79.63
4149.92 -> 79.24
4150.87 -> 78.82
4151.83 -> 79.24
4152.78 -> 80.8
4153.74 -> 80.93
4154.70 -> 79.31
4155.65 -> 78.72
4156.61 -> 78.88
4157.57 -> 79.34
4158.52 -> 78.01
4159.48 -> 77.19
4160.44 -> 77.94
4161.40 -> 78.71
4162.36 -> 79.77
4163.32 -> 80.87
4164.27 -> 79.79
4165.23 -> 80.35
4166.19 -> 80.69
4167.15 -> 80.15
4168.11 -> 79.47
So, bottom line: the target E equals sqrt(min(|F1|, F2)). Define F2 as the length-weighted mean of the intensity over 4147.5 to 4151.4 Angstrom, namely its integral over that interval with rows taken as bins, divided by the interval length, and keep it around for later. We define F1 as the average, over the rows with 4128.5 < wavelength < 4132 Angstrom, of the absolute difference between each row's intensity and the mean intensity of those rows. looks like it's 1.04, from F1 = 1.1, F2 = 79.5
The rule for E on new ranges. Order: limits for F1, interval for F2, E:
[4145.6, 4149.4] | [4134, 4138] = 1.00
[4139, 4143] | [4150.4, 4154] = 0.46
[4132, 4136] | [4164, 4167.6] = 0.74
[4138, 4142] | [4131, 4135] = 0.40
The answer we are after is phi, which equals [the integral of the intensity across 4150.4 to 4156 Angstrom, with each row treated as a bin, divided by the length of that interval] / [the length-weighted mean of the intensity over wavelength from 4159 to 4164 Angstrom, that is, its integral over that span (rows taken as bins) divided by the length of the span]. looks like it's 1.01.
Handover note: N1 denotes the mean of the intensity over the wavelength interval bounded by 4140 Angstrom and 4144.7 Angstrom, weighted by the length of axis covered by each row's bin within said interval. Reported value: 79.0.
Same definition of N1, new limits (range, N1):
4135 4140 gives 79.3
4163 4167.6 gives 80.5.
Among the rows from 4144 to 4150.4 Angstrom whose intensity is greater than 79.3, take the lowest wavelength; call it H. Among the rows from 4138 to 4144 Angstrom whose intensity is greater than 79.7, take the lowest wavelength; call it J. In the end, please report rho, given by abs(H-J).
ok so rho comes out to 8.6 Angstrom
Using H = 4147.05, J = 4138.47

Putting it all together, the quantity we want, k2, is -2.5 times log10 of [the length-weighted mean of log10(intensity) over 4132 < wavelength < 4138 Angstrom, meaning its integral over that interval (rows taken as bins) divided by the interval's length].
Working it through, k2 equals -0.694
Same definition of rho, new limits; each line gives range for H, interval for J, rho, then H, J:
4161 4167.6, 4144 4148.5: 15.3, 4162.36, 4147.05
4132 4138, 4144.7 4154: 14.3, 4132.75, 4147.05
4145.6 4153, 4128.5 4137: 16.2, 4147.05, 4130.85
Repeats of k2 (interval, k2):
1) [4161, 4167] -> -0.699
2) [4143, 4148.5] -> -0.693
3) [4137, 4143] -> -0.698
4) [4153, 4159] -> -0.696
